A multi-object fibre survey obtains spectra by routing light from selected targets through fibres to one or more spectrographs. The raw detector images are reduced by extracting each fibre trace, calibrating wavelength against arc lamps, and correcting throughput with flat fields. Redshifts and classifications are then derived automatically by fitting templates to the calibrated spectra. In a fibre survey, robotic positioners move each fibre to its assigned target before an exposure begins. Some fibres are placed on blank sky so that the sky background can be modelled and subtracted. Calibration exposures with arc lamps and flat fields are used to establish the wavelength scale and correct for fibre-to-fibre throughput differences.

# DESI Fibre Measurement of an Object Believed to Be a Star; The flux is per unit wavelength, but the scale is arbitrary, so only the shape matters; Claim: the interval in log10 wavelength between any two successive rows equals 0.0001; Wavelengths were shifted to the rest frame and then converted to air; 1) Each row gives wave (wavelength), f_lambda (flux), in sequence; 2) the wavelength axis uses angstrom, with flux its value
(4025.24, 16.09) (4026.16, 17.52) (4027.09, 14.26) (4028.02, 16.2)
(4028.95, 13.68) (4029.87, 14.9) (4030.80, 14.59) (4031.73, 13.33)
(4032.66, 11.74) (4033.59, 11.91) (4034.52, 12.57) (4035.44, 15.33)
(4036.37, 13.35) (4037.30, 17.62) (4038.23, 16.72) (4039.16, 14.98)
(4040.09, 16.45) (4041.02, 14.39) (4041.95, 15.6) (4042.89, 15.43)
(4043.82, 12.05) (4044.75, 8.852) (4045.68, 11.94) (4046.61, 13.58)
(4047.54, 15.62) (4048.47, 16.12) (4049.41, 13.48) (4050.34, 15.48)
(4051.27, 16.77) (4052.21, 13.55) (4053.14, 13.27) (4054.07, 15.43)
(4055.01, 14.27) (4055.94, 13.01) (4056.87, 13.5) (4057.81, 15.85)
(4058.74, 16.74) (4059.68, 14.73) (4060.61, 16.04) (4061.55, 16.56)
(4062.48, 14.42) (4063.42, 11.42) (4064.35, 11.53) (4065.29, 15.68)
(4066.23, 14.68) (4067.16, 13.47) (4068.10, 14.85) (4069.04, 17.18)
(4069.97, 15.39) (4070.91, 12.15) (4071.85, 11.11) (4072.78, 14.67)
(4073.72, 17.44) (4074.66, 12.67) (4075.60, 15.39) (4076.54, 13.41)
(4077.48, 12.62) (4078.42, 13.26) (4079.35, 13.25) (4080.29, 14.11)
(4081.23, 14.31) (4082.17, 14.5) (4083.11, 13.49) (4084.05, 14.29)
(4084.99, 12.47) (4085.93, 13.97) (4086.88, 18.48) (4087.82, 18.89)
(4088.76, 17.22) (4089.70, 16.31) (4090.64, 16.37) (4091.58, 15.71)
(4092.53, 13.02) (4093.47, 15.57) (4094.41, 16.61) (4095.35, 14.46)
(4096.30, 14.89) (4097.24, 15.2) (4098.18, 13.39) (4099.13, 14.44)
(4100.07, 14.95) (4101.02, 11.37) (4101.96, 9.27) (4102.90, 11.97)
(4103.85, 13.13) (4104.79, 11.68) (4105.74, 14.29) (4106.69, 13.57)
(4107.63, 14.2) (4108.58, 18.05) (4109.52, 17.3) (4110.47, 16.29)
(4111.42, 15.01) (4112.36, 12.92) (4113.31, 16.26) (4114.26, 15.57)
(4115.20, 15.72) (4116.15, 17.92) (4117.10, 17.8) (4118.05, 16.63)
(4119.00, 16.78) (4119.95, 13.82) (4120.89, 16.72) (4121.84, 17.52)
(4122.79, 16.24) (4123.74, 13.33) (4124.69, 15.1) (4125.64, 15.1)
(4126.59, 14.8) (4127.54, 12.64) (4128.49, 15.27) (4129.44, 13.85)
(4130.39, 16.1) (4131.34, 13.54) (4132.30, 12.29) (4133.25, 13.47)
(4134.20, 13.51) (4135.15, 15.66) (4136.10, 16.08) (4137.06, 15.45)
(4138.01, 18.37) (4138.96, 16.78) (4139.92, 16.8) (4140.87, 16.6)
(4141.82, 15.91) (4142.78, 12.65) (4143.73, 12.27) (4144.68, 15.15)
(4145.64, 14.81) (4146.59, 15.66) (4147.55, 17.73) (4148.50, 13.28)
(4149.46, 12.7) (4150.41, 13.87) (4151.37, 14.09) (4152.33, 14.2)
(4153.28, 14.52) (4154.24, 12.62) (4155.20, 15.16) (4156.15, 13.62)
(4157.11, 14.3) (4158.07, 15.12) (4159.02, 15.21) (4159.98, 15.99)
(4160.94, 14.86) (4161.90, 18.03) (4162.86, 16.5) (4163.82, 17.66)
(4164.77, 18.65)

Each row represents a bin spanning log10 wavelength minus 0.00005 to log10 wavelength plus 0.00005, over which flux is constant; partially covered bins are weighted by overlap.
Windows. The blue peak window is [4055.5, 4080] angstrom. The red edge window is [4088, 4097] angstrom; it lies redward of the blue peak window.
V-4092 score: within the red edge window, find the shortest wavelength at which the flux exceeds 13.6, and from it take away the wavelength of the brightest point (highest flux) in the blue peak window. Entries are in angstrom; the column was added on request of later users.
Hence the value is 15.0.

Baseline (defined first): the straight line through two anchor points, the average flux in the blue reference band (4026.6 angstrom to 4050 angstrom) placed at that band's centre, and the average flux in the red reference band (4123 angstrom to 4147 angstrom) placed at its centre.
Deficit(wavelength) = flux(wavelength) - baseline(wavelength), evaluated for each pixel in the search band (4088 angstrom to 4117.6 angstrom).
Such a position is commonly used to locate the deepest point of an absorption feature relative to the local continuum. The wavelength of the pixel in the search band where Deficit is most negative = 4101.96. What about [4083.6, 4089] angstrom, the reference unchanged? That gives 4084.99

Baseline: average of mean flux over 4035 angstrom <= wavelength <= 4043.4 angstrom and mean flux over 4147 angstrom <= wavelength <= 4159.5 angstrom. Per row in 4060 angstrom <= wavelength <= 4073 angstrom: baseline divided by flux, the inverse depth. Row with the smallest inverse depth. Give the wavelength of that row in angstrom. 4069.04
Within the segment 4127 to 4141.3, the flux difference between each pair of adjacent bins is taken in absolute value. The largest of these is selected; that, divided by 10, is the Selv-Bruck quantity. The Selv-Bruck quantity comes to 0.29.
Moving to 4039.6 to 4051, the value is 0.34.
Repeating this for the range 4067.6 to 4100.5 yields 0.48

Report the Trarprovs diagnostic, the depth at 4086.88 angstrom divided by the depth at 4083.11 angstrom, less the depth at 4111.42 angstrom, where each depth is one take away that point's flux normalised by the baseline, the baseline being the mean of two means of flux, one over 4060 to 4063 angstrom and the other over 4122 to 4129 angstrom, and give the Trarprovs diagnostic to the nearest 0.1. -2.0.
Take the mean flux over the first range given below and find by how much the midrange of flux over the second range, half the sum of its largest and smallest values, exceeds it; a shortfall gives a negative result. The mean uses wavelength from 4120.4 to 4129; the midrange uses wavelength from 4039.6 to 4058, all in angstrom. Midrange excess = -2.4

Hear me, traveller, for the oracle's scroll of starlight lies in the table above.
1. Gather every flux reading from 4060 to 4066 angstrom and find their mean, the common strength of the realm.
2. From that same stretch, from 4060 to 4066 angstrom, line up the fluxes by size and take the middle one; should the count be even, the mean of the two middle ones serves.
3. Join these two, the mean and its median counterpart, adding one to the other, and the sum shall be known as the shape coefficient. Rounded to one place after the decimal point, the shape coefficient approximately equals 29.3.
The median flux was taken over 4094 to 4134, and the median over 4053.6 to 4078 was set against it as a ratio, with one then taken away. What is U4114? -0.02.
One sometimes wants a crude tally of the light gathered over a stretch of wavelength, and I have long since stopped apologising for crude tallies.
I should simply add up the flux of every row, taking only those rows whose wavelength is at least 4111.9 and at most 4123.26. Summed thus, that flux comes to 193.9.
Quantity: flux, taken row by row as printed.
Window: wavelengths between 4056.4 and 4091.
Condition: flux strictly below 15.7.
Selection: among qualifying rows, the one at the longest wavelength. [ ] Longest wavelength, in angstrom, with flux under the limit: 4085.93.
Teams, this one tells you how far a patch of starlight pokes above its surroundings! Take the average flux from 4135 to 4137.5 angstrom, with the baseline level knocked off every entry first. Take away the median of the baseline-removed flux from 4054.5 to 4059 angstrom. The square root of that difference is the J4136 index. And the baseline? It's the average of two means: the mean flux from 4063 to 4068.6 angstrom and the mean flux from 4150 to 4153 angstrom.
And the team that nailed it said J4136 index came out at 1.21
